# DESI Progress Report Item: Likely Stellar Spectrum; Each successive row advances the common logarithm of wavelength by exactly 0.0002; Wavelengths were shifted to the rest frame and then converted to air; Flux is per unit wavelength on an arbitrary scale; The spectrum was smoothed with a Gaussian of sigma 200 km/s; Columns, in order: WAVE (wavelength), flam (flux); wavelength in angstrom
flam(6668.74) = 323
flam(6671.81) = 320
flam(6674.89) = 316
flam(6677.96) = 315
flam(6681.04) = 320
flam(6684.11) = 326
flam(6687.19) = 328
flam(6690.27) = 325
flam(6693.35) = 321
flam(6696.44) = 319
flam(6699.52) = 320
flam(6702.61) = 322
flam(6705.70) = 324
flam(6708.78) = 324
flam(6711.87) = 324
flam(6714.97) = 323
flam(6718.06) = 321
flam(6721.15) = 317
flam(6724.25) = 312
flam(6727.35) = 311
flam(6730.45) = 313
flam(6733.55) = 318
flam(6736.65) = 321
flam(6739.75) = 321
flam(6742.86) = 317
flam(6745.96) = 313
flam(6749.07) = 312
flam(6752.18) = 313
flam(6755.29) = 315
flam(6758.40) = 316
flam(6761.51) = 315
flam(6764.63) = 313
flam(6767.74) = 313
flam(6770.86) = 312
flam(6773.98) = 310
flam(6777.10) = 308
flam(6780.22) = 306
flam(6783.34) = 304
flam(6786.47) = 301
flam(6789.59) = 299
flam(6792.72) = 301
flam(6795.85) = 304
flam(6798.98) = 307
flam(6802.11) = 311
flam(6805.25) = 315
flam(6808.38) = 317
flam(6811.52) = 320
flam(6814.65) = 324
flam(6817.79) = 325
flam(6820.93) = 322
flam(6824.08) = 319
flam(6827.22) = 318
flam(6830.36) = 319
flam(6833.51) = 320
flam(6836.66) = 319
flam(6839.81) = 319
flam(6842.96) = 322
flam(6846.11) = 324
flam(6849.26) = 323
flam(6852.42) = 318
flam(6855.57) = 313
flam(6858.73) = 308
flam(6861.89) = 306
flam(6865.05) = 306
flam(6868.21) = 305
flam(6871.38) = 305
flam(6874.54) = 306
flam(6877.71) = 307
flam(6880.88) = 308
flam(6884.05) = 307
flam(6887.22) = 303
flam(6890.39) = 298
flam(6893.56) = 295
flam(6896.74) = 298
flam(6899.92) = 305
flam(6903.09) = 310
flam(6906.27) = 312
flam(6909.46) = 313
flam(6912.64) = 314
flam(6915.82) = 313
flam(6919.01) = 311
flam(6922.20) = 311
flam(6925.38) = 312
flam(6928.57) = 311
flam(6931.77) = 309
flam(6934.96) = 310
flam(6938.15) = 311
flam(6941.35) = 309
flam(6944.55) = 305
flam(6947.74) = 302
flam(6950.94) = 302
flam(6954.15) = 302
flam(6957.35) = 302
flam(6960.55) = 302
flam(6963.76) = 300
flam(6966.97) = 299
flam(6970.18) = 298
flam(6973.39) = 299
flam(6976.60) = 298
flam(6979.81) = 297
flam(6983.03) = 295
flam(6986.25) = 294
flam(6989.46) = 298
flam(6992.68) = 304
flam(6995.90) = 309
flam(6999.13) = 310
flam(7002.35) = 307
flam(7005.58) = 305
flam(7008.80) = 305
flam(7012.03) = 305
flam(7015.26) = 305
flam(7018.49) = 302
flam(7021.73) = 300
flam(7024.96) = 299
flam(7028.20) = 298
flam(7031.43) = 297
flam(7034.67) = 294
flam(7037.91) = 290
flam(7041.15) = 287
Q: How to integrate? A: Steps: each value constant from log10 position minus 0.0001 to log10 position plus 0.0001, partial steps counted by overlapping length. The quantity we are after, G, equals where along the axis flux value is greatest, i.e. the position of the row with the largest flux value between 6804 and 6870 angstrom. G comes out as 6817.79 angstrom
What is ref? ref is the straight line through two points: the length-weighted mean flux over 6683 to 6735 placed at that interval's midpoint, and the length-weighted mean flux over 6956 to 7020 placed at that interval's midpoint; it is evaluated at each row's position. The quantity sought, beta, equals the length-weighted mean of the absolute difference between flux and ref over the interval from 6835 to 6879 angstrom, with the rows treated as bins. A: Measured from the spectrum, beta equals 6.1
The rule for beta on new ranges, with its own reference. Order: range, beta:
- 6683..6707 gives 2.7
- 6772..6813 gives 8.5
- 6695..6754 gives 3.5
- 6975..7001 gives 6.0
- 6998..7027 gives 4.0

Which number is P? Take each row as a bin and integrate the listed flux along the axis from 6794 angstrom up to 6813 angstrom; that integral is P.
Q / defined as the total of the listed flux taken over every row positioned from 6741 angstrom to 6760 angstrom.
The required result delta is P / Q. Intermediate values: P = 5929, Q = 1886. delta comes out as 3.14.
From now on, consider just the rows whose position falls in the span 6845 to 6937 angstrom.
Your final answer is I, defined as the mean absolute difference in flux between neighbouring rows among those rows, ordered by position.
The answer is 2.21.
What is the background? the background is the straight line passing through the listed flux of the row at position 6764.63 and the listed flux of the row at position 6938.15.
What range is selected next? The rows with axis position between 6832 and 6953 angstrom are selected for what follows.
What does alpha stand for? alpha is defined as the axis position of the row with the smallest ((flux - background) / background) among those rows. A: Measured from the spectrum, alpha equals 6893.56 angstrom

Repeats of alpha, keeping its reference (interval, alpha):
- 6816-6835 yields 6827.22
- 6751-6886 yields 6789.59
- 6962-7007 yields 6986.25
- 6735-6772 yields 6749.07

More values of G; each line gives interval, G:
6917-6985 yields 6925.38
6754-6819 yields 6817.79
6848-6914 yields 6849.26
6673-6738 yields 6687.19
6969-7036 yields 6999.13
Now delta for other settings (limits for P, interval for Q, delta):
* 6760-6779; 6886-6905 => 3.27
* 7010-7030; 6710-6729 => 3.16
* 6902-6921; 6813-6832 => 3.08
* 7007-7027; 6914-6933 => 3.24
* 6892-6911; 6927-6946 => 3.13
